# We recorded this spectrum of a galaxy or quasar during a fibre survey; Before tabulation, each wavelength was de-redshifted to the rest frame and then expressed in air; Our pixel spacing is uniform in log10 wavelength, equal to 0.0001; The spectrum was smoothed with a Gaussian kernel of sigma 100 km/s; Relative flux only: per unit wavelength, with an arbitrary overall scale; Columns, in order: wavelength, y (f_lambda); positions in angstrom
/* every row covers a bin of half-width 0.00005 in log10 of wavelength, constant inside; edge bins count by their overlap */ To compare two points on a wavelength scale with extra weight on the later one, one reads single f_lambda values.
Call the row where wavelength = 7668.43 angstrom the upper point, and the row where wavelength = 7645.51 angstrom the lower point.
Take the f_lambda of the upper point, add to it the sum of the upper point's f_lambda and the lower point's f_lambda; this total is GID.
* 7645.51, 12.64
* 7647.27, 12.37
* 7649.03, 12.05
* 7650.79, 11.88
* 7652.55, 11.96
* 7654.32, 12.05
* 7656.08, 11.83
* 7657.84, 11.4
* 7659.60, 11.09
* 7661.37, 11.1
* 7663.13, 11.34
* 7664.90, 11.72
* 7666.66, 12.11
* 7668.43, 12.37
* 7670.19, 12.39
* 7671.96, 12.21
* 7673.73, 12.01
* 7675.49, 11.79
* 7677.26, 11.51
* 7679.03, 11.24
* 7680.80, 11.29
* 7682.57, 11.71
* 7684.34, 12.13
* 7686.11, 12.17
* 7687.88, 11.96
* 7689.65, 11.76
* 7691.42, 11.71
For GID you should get 37.38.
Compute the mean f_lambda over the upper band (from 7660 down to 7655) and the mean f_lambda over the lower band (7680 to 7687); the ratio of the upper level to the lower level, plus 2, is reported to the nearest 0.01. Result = 2.97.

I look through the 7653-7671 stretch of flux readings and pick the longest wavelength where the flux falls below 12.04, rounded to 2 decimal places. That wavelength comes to 7664.90 angstrom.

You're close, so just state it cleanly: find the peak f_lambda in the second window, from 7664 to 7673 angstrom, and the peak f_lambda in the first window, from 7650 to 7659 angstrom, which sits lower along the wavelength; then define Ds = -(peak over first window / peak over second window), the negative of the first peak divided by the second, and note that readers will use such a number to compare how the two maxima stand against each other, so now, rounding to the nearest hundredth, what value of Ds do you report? -0.97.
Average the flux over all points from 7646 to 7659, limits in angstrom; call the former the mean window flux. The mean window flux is 11.9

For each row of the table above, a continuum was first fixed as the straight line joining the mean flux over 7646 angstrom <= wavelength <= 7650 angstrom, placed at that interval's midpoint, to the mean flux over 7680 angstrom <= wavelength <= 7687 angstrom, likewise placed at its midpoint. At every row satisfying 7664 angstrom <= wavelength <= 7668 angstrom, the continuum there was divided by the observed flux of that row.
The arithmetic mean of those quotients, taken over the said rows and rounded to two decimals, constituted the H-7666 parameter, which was 1.01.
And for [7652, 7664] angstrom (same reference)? 1.05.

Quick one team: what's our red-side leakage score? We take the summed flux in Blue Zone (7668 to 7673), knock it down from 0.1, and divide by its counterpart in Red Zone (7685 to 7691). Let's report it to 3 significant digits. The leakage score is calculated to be -1.03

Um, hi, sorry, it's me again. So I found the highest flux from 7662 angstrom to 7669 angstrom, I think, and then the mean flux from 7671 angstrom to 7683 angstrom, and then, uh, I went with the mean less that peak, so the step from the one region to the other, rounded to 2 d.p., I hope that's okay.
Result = -0.69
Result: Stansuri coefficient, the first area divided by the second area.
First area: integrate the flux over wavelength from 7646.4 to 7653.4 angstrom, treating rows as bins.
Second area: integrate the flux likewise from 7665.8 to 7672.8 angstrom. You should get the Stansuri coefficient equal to 0.98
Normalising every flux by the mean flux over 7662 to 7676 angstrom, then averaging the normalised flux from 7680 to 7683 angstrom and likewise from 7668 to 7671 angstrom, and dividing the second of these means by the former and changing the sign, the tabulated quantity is -1.08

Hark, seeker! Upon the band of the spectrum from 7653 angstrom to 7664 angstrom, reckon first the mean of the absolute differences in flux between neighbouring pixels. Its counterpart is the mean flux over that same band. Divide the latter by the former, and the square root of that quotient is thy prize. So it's 6.9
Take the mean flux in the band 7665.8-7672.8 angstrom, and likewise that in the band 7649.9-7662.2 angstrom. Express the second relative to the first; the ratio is 0.947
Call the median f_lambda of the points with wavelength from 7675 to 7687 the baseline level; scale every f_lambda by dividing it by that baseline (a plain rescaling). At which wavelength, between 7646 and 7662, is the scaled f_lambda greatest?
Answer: 7647.27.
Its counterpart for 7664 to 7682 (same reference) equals 7670.19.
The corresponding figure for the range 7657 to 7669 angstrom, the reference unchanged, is 7668.43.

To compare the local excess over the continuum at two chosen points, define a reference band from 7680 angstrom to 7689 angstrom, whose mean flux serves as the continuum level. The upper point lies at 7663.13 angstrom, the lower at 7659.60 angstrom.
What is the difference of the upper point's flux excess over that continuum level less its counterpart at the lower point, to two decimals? 0.25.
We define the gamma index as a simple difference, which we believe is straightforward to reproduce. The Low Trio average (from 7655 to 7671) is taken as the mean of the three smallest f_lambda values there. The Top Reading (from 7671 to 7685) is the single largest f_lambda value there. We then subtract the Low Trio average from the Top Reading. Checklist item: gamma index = 1.03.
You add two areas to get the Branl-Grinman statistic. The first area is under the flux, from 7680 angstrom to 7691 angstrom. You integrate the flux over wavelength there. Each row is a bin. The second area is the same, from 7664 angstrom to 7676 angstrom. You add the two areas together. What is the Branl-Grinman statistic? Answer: 275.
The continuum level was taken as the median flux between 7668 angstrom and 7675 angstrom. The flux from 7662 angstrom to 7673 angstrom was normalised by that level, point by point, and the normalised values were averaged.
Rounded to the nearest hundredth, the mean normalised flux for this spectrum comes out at 0.98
